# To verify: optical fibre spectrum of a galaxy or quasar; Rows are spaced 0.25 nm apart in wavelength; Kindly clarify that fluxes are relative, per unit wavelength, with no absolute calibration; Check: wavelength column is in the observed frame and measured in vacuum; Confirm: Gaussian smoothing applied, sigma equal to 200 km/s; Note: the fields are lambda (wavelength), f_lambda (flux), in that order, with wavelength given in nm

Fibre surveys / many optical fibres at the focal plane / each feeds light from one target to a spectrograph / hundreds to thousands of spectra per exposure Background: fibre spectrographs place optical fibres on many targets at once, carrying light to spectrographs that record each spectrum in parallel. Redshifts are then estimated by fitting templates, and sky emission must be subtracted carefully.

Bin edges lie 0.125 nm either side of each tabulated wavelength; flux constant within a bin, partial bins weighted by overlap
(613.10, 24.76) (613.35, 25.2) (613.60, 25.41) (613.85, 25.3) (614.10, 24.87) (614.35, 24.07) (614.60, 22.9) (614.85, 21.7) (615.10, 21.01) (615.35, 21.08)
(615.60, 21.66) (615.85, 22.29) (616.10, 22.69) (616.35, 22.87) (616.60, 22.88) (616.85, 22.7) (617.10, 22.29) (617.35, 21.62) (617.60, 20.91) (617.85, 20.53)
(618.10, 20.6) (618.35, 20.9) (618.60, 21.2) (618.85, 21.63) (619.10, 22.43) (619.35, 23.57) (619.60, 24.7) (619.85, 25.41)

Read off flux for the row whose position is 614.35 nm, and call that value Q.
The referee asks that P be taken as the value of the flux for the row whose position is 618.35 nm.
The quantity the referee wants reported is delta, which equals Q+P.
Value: 45.0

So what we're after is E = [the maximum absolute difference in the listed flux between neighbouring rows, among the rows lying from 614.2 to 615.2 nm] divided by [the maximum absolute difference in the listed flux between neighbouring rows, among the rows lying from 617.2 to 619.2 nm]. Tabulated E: 1.5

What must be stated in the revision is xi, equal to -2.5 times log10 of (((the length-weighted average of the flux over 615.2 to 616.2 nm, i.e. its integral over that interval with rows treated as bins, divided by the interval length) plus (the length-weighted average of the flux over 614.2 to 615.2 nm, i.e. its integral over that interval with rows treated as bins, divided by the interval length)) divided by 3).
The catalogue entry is -2.93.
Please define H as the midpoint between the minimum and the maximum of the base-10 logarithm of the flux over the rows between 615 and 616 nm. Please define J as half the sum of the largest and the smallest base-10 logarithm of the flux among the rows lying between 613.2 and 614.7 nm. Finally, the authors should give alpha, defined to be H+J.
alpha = 2.72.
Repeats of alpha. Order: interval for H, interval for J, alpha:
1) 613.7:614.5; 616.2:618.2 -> 2.73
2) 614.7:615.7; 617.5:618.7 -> 2.65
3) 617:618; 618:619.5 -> 2.67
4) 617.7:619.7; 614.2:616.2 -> 2.70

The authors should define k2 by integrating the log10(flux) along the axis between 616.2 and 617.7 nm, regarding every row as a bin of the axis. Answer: 2.02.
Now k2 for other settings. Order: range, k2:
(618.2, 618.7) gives 0.66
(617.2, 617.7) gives 0.66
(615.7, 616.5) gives 1.08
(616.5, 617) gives 0.68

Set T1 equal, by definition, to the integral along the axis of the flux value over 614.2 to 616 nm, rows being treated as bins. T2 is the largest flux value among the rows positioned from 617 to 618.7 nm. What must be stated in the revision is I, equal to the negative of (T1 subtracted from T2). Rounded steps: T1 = 39.9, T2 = 22.29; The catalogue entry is 18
